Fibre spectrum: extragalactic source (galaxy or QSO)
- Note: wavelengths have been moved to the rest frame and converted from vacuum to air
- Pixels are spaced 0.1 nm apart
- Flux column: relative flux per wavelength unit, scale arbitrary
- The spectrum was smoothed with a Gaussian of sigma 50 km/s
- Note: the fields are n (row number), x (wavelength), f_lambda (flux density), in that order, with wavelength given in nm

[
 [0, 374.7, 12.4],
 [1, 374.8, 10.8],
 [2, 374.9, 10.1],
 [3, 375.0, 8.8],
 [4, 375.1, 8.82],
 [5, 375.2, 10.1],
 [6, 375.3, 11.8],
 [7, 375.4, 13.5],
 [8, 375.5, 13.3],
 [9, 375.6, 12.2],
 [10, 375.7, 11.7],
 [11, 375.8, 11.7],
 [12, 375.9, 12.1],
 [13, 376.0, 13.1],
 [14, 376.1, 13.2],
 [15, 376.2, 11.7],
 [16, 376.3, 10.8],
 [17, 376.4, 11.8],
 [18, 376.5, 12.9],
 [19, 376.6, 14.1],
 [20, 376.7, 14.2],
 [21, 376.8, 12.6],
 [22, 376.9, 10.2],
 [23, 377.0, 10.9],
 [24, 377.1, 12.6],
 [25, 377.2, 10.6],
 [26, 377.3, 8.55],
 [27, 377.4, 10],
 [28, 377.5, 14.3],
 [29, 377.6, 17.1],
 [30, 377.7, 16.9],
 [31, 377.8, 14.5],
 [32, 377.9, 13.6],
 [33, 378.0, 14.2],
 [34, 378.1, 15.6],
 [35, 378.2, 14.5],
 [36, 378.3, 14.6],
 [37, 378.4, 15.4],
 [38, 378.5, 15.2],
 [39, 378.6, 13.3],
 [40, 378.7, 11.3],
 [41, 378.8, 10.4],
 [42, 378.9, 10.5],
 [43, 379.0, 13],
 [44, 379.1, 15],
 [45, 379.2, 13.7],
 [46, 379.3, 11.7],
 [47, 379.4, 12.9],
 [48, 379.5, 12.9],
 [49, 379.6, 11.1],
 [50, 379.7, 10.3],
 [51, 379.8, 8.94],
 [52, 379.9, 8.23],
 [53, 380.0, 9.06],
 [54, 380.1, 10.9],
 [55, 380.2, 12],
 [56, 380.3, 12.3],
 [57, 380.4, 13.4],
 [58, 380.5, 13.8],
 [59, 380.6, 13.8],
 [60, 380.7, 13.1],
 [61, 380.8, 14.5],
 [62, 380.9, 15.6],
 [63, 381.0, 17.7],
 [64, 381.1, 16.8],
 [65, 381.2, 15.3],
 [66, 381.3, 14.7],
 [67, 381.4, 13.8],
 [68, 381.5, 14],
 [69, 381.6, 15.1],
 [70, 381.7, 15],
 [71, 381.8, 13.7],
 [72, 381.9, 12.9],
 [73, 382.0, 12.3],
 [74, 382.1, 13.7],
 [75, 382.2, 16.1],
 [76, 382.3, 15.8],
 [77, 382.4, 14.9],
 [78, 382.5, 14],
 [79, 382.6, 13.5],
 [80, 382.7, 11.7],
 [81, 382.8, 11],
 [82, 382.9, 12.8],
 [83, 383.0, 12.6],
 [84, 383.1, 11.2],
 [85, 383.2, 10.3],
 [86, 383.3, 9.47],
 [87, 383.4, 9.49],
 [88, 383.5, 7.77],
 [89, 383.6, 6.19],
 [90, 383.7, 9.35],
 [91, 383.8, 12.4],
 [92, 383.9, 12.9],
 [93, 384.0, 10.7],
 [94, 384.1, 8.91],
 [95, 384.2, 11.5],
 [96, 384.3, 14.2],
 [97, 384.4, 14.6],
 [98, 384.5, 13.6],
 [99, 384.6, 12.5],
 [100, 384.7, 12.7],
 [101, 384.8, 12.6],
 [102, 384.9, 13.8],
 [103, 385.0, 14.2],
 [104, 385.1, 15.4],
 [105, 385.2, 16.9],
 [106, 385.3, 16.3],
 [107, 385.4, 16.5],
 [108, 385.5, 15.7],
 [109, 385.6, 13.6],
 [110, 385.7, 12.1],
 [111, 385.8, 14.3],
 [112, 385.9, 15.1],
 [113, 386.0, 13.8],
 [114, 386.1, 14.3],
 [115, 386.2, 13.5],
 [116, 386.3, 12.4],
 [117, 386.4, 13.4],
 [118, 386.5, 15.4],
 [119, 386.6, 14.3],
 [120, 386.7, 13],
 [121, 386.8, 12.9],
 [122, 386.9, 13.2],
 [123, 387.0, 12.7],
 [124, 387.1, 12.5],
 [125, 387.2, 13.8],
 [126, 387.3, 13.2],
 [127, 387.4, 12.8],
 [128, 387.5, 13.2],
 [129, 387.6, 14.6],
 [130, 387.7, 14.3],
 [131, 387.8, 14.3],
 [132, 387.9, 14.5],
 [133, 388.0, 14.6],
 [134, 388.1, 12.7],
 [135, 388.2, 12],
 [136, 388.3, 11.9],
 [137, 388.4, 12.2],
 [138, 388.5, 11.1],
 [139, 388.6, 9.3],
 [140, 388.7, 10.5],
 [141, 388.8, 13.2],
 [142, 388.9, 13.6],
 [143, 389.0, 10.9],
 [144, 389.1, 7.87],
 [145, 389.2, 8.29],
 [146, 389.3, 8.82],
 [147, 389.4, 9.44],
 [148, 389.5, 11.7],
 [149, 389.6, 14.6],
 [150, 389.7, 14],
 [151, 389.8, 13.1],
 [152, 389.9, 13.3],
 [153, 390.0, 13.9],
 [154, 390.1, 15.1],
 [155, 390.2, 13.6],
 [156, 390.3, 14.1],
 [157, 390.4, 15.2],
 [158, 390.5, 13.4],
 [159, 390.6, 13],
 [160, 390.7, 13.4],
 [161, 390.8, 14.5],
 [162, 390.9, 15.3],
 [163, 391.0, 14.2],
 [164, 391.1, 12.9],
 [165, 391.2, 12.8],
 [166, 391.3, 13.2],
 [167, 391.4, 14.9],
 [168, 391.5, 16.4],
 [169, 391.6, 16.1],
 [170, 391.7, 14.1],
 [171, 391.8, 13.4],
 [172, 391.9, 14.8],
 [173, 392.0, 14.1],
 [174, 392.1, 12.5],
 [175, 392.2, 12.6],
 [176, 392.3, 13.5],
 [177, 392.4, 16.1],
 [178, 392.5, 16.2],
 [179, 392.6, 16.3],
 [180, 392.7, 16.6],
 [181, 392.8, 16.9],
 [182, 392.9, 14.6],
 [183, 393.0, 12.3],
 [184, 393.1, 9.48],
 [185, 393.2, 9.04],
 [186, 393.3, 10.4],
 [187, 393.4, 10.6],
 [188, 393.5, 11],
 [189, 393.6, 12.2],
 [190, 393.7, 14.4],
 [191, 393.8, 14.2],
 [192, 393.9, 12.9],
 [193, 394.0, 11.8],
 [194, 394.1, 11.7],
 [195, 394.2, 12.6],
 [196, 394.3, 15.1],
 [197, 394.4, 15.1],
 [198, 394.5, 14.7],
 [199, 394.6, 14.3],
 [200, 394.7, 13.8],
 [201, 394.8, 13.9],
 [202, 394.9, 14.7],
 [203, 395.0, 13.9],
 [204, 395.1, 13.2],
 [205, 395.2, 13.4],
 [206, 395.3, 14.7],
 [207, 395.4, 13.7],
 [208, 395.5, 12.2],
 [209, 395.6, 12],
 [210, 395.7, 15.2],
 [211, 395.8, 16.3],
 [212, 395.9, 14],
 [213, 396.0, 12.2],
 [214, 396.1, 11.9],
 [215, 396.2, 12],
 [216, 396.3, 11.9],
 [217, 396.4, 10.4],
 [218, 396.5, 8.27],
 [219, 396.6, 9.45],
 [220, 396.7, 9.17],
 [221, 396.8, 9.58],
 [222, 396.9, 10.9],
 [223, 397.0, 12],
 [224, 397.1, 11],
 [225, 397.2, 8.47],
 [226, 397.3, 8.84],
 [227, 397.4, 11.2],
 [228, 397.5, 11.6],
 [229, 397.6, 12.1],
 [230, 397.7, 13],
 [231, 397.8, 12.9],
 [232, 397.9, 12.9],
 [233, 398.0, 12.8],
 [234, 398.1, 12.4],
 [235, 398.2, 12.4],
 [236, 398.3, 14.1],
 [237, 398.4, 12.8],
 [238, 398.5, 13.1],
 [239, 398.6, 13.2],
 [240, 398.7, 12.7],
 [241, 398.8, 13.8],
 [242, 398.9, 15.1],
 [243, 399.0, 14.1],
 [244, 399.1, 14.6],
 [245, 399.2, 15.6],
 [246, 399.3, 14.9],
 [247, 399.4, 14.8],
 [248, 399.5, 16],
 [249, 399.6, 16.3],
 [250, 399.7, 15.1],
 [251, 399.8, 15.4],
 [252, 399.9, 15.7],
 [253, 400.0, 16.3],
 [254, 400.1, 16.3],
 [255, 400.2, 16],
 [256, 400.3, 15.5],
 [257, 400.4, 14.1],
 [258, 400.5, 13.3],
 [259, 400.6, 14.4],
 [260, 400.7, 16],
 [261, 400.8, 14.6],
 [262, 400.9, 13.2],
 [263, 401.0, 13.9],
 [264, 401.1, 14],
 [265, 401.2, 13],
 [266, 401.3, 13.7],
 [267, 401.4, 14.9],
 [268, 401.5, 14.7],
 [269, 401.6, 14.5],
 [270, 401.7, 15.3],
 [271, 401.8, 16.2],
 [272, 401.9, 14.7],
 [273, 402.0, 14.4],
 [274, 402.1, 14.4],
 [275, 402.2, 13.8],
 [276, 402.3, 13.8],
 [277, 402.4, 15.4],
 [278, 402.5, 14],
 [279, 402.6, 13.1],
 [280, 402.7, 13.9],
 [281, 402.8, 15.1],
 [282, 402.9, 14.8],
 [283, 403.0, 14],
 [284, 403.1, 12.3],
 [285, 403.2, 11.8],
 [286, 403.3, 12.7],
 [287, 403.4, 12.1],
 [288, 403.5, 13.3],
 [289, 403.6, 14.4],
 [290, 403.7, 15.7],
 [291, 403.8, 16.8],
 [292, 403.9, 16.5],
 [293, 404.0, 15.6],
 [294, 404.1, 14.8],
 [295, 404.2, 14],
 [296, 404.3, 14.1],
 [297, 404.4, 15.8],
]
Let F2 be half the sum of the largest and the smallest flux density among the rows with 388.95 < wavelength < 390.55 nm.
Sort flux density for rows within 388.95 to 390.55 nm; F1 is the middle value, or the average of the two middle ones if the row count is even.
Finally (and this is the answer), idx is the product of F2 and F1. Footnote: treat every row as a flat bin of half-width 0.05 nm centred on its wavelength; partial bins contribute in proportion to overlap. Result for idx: 154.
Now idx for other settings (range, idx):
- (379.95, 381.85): 185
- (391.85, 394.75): 179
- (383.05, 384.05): 94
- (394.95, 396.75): 150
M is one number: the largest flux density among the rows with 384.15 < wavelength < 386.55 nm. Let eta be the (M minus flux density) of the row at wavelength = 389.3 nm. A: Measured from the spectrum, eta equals 8.1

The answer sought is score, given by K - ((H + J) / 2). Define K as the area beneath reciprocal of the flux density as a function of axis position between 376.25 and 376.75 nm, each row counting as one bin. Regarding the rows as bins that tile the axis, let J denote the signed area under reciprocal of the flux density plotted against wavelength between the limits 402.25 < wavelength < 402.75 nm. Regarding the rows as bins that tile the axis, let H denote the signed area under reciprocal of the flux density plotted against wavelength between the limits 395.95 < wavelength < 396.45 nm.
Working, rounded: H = 0.043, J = 0.0357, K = 0.0396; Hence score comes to 0.0003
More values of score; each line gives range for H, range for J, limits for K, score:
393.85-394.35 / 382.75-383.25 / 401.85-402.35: -0.0062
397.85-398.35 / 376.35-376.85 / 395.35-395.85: -0.0020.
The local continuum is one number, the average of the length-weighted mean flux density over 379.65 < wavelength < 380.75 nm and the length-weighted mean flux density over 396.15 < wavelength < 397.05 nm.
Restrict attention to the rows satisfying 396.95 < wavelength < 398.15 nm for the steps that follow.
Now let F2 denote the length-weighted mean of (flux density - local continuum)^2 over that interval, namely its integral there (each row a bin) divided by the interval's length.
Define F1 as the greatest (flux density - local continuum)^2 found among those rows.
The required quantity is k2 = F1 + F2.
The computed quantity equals 9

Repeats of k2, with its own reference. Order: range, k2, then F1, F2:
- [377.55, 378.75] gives 55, 38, 16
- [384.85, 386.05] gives 53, 36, 17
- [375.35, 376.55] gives 9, 7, 3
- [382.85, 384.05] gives 27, 22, 4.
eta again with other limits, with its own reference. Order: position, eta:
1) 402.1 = 2.5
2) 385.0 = 2.7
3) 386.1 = 2.6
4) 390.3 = 2.8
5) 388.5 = 5.8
